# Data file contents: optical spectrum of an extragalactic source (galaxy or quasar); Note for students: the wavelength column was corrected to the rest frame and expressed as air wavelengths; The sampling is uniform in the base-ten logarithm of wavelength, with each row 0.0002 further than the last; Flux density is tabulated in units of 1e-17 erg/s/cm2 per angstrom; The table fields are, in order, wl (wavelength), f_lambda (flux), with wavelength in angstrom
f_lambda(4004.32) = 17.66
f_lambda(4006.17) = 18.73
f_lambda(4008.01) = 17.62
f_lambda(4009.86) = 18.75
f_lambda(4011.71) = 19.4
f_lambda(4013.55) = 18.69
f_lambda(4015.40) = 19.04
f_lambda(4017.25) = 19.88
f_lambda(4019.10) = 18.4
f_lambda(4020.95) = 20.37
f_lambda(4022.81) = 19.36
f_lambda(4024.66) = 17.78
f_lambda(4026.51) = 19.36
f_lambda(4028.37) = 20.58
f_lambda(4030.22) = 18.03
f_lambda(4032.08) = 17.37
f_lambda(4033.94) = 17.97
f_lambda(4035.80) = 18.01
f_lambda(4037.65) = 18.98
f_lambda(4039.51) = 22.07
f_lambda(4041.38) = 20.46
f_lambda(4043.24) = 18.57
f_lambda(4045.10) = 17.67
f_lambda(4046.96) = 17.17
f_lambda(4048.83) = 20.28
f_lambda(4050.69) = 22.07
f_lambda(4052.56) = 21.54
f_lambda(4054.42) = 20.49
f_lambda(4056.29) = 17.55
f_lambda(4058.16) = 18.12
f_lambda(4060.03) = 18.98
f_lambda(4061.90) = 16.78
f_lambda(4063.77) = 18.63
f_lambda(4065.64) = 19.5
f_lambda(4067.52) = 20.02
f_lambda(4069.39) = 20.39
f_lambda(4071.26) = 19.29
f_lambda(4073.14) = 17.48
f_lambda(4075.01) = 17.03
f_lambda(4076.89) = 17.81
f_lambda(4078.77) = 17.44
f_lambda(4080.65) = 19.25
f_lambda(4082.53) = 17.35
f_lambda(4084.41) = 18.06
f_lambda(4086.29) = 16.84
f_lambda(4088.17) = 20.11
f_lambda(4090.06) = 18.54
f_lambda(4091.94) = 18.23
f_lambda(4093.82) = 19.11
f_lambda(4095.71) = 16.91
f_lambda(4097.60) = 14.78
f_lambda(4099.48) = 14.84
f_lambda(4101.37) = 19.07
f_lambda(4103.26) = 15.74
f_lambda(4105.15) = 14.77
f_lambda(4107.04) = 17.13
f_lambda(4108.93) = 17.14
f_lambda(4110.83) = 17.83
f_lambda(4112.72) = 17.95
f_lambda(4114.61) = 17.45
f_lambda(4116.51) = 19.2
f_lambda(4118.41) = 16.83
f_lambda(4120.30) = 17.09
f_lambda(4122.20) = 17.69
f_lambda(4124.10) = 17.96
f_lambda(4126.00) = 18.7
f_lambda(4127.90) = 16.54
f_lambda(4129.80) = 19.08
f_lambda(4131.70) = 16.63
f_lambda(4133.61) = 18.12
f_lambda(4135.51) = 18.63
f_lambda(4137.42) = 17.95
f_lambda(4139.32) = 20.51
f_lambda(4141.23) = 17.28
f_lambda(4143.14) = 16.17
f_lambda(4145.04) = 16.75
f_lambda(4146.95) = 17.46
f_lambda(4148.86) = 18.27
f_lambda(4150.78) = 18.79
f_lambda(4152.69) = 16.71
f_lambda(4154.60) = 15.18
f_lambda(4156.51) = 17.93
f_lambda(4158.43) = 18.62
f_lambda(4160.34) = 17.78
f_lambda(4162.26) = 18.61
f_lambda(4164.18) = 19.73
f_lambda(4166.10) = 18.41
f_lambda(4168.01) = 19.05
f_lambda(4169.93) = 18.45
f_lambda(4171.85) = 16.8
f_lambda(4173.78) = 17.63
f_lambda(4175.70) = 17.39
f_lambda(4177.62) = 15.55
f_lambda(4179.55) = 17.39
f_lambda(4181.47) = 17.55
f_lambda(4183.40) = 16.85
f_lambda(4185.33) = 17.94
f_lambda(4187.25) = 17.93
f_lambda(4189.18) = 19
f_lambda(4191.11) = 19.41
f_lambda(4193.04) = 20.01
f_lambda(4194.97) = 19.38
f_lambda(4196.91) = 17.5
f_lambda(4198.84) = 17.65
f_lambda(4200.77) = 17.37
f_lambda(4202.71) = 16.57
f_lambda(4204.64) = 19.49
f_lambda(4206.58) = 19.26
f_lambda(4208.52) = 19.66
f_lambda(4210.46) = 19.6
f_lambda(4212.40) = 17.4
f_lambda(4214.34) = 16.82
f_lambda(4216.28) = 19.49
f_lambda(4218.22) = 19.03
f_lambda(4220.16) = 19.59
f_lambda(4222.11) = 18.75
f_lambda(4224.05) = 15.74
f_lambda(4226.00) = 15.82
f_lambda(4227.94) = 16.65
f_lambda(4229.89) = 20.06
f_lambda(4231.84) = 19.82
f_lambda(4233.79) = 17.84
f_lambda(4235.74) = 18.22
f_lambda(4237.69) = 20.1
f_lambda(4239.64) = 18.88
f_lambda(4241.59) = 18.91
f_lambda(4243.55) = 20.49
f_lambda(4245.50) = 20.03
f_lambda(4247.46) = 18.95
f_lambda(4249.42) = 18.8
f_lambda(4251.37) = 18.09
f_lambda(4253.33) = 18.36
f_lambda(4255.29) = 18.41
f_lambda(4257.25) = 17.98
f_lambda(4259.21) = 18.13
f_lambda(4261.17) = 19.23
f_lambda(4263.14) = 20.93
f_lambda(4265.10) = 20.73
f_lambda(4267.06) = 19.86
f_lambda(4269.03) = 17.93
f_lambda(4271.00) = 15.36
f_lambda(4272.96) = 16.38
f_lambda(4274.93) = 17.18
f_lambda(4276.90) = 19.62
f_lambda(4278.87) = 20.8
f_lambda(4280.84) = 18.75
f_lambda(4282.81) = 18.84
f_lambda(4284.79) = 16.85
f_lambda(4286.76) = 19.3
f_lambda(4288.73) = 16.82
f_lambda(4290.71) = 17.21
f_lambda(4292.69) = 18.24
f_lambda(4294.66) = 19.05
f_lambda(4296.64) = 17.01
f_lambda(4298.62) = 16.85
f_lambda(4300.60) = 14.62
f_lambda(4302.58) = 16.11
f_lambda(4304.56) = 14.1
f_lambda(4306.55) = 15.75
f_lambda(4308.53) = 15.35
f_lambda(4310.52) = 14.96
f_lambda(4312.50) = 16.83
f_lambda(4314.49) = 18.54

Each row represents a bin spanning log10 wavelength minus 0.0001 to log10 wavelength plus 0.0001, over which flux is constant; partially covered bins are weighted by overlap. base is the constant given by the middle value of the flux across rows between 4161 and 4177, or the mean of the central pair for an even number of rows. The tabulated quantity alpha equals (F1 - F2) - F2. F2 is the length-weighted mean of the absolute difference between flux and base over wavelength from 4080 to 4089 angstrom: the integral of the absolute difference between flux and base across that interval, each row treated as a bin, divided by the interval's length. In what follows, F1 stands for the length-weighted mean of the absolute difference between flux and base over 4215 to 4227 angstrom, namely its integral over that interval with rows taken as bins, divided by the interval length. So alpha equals -0.8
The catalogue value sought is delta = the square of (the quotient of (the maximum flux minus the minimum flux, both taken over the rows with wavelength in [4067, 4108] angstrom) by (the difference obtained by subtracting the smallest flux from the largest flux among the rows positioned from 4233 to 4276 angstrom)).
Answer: 1.0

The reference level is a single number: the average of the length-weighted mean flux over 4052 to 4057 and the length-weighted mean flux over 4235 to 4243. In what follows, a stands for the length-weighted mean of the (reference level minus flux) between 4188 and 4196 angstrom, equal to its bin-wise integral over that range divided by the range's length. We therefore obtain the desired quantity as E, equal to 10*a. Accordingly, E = 1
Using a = 0.1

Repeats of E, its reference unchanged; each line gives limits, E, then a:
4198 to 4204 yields 22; 2.2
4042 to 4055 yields -2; -0.2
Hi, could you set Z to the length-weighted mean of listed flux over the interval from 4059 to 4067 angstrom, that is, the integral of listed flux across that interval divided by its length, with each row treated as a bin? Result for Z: 18.5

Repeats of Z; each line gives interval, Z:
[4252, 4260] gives 18.2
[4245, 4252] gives 18.9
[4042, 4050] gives 18.6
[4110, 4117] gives 18.0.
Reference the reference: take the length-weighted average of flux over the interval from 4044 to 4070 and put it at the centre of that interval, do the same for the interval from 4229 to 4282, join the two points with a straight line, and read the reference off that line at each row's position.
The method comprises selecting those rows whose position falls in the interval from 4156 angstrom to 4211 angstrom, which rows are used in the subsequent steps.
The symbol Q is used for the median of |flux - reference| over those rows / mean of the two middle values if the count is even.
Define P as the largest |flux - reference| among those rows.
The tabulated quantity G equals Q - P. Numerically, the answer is -2.4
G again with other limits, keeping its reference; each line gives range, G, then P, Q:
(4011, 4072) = -1.7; 2.85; 1.1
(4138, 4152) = -1.3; 2.90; 1.6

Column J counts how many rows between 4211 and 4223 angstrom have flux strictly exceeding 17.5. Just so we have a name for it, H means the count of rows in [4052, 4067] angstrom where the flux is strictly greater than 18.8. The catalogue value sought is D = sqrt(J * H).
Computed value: 4.0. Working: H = 4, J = 4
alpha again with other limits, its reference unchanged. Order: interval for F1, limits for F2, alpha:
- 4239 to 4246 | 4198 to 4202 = -0.8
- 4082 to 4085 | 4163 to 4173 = -0.7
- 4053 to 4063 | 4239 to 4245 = -1.0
